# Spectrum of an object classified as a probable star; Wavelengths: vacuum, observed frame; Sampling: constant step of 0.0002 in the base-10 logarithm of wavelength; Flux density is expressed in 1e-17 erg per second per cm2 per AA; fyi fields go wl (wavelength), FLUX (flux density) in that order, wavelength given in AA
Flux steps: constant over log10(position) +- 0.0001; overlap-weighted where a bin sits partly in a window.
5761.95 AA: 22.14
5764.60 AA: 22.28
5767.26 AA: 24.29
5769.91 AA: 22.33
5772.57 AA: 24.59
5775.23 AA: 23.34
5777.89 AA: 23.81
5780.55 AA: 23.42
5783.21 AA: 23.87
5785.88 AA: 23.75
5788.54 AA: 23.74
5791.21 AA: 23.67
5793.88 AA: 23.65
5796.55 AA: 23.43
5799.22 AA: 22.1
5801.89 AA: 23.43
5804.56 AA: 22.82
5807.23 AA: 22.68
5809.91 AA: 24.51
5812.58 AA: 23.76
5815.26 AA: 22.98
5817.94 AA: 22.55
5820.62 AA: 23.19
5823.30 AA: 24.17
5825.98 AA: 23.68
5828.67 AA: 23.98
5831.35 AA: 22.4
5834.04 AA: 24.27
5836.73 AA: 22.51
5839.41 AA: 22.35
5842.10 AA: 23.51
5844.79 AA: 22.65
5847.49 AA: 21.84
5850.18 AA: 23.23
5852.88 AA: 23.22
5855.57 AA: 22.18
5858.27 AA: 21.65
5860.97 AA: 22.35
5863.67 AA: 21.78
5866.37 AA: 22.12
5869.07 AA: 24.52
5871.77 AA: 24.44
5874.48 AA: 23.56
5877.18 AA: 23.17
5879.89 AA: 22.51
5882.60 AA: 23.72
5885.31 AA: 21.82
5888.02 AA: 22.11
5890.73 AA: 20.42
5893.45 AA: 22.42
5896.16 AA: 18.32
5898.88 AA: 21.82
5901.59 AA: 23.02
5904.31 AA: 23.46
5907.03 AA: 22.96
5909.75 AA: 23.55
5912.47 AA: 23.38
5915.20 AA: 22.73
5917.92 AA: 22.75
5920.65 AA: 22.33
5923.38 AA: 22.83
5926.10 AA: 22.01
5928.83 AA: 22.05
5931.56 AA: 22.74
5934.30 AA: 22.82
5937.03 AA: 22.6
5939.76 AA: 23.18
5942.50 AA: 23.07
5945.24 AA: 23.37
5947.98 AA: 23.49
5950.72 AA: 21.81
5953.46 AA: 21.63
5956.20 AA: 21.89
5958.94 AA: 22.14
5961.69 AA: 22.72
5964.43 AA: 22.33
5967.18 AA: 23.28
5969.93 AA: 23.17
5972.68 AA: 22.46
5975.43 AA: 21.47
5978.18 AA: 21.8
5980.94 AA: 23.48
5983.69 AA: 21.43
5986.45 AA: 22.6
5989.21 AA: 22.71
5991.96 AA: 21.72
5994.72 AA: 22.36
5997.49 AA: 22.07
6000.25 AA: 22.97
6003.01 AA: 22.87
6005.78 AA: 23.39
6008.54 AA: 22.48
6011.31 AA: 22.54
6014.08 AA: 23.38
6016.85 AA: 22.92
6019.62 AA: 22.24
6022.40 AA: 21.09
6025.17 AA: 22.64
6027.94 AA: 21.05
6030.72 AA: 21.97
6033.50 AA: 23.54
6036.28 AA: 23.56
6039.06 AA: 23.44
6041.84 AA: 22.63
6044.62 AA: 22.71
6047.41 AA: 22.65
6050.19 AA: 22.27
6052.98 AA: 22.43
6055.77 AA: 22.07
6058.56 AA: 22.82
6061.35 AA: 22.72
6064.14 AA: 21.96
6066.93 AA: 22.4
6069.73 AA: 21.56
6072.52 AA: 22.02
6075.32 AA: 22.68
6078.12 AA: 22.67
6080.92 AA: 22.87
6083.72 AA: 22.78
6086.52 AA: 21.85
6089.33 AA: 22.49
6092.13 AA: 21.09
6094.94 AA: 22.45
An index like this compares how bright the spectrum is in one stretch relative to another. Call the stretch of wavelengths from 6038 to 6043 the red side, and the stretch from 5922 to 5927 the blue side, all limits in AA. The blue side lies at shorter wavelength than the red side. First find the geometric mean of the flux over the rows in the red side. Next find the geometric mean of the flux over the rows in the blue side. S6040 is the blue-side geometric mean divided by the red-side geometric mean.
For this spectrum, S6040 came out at 0.973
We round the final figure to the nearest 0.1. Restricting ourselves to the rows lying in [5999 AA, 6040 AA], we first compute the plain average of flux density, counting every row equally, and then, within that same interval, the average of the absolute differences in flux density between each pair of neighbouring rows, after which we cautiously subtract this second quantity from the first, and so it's 21.9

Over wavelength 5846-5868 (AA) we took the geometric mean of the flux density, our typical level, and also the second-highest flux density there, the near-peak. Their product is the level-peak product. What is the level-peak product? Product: 518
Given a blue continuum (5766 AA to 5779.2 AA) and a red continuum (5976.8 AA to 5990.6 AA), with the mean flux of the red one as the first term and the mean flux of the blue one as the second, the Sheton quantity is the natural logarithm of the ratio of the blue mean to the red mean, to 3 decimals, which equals 0.055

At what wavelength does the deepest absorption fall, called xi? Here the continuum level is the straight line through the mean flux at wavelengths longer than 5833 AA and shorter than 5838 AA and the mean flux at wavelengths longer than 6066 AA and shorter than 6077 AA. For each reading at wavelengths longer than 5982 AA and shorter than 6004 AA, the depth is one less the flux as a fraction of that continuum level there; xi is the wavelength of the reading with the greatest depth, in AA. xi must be 5983.69 AA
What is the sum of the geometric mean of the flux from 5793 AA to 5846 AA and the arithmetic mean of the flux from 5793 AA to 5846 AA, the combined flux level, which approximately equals 46.5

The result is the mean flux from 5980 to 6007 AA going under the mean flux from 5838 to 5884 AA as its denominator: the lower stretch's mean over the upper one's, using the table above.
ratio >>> 1.01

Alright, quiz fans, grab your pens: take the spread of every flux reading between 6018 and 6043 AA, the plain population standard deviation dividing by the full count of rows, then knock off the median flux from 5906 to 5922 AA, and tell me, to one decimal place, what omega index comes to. -21.9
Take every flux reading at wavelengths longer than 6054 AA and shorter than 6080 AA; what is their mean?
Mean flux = 22.3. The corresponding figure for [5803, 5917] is 22.8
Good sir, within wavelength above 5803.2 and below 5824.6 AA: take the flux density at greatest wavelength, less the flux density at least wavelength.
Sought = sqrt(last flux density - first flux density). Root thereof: 1.16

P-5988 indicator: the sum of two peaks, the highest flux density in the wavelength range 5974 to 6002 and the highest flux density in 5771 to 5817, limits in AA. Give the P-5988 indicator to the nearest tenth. 48.1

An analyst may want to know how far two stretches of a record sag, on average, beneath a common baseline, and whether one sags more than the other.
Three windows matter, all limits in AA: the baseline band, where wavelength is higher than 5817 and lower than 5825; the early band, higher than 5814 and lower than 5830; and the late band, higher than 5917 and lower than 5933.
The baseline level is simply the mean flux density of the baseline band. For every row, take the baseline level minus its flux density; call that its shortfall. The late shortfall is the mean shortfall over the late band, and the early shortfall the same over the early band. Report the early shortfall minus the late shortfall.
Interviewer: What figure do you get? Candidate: -1.0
